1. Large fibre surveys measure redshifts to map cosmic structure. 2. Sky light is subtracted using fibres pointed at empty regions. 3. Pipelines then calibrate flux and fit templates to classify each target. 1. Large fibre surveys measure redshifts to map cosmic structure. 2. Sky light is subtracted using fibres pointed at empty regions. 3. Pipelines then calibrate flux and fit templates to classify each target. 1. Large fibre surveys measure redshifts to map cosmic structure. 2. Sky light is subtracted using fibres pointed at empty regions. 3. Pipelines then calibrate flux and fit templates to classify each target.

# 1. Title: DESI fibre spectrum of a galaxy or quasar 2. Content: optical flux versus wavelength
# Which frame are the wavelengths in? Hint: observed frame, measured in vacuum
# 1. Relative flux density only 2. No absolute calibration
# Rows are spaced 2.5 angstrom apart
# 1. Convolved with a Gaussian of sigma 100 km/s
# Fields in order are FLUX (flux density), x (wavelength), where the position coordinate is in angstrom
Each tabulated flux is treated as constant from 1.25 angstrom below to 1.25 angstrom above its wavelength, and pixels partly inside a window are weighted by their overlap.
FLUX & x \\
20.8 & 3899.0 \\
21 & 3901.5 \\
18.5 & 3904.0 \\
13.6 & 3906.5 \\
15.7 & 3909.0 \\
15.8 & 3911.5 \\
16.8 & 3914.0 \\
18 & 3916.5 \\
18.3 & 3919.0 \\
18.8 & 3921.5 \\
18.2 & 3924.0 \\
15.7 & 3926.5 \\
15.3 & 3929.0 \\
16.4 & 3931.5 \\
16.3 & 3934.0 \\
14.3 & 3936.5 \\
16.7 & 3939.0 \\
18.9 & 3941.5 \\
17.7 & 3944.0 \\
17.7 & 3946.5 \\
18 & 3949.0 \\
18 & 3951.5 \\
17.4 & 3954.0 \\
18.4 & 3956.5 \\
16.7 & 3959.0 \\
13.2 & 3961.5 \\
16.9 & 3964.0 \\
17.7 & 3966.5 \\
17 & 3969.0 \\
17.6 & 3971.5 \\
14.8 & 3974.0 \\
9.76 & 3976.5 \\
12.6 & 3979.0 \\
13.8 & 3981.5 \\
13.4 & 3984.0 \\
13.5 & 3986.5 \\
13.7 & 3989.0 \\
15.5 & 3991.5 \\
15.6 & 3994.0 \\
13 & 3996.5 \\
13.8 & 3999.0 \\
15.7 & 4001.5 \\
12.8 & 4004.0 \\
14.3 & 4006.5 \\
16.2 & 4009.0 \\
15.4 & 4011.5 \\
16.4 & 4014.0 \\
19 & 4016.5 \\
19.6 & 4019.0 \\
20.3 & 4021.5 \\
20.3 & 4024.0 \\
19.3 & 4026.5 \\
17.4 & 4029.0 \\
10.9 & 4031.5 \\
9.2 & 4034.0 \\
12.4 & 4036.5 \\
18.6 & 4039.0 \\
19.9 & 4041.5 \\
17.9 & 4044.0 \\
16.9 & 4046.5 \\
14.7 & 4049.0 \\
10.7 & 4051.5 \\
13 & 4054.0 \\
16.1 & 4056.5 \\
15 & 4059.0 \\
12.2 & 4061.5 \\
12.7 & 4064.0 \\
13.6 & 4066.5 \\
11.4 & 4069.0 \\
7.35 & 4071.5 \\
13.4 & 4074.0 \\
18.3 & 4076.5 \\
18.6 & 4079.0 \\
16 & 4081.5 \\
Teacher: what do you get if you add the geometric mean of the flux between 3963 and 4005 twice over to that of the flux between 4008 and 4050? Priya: 45.1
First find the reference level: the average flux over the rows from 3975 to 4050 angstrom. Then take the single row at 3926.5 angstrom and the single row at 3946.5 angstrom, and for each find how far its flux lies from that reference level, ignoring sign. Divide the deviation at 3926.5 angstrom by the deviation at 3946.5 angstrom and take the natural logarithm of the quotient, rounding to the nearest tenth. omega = -2.0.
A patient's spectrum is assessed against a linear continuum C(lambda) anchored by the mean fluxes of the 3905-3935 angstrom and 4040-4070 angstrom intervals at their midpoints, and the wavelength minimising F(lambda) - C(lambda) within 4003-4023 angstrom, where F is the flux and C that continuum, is 4004.0 angstrom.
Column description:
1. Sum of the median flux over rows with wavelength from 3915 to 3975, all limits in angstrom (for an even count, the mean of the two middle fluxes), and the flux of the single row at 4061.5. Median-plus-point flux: 30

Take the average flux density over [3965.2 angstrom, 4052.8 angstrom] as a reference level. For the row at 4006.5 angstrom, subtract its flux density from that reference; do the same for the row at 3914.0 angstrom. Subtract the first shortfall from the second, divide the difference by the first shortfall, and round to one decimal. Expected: -2.2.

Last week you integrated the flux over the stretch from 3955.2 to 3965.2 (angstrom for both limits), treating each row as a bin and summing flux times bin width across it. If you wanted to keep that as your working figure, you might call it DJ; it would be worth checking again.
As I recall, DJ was 163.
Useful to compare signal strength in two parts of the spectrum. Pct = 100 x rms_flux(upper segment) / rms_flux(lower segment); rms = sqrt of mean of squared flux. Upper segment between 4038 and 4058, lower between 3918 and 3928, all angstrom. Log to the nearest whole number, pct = 91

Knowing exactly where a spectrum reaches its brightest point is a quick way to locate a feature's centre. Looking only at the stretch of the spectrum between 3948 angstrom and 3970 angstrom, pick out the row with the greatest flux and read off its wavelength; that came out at 3956.5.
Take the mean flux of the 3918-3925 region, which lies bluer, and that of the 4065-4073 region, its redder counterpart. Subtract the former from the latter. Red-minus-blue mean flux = -8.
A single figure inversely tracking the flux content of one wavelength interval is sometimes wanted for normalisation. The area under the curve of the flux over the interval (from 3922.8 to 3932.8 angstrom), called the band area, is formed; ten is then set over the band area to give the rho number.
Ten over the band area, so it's 0.061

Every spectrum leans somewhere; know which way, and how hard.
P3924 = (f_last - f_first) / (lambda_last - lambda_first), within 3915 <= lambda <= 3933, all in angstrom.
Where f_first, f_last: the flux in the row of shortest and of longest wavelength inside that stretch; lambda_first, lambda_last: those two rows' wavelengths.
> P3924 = -0.1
